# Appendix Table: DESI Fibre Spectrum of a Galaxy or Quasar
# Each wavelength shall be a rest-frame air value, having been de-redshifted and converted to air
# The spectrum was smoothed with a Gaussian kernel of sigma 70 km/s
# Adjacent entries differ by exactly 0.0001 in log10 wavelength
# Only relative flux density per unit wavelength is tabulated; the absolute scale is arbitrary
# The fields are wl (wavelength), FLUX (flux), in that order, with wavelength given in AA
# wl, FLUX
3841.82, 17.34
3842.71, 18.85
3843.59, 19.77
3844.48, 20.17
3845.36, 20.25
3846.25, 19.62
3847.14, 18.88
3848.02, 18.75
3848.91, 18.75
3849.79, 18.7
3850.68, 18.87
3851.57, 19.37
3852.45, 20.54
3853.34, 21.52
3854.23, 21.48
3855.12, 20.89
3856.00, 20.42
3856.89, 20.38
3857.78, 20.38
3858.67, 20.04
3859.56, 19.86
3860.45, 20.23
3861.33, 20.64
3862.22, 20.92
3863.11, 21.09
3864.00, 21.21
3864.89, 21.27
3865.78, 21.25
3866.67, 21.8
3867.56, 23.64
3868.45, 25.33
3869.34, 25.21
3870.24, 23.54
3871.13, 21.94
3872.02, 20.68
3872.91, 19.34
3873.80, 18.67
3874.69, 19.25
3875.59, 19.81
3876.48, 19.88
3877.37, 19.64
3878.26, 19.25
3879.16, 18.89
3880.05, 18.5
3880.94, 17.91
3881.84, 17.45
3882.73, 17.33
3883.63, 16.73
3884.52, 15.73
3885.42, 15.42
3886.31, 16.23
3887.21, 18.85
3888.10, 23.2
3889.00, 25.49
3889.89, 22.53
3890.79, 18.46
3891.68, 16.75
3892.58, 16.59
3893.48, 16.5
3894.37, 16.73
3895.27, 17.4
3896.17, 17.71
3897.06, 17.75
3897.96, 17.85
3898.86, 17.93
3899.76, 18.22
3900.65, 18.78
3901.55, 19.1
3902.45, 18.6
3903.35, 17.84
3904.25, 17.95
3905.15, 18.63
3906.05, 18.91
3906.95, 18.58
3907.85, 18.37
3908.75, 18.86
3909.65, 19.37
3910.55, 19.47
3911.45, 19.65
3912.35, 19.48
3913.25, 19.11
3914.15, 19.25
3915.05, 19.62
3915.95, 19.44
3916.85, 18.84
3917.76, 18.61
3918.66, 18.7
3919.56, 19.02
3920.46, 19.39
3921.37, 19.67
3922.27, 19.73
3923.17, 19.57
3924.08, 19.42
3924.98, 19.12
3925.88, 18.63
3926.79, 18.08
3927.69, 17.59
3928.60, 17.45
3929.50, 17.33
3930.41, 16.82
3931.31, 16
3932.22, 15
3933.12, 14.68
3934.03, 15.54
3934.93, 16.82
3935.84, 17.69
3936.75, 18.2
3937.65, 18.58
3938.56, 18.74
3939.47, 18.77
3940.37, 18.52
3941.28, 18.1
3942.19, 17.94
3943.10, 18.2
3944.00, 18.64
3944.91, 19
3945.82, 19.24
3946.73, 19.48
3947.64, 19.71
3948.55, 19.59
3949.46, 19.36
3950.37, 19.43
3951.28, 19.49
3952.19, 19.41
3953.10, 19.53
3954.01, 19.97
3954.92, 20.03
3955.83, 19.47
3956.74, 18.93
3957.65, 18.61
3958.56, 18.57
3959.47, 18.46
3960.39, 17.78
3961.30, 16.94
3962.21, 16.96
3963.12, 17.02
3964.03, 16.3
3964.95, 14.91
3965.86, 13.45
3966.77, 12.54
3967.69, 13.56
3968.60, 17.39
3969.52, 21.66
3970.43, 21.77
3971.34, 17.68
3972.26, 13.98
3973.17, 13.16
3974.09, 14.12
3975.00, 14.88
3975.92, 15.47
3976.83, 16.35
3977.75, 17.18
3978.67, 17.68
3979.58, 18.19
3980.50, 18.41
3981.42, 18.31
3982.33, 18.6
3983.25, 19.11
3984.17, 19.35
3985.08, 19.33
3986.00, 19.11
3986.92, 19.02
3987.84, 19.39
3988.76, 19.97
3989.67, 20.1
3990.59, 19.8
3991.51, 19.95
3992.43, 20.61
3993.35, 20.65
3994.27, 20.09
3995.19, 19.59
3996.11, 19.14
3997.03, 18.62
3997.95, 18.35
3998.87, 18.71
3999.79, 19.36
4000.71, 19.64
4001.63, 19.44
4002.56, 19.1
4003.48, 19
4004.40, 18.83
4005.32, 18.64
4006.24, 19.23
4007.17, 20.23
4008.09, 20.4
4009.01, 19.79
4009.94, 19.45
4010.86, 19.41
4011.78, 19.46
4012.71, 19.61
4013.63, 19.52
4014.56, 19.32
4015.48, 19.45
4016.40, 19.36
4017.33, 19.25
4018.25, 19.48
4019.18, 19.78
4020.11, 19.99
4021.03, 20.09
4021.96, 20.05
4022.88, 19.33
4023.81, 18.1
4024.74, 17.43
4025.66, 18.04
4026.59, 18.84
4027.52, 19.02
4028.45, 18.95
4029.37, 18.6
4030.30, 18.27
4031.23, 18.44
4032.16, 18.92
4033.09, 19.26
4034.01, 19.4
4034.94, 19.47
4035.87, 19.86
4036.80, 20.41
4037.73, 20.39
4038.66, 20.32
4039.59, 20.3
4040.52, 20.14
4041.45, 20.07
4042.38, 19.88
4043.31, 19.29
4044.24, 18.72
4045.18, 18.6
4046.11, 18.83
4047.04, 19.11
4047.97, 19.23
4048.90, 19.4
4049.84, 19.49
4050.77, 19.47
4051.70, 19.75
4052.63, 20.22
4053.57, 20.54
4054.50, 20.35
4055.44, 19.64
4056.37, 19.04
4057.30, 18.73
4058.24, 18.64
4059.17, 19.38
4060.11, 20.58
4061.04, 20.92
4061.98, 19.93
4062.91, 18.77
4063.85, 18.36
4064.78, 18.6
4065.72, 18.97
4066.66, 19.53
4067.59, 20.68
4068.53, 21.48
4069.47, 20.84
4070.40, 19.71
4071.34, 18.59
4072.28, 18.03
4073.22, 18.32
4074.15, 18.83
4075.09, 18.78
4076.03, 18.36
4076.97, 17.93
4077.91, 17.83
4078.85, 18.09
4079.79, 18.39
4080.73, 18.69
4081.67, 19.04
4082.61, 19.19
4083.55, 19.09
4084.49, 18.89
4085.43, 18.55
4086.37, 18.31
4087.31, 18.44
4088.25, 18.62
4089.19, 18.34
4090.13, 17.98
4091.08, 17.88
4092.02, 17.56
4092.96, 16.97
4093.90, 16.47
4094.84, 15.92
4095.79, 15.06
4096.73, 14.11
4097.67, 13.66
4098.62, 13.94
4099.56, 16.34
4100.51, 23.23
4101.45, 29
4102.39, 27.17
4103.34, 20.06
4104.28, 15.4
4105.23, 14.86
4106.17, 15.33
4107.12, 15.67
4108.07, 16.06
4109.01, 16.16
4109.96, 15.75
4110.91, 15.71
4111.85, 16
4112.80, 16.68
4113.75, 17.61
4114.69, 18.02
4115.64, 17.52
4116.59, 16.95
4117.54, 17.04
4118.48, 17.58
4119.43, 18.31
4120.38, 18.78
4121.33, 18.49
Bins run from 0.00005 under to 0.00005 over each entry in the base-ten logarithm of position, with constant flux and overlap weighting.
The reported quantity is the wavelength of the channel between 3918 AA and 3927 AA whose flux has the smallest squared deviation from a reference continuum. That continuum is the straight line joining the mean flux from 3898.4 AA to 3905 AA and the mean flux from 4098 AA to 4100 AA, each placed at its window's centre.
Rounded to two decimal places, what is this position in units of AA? 3926.79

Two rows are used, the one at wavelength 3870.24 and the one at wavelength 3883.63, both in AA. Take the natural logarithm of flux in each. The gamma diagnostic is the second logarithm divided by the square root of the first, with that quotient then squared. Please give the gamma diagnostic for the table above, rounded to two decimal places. 2.51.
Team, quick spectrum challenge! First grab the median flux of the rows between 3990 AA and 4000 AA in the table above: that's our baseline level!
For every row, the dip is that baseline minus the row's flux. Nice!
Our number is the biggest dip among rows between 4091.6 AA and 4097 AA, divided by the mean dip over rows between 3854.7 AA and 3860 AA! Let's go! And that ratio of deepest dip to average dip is -7.4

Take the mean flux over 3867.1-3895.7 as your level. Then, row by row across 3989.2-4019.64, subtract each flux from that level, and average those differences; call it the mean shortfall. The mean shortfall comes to -0.03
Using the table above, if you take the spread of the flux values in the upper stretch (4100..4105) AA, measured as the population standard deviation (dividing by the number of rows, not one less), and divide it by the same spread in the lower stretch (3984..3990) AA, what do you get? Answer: 12.8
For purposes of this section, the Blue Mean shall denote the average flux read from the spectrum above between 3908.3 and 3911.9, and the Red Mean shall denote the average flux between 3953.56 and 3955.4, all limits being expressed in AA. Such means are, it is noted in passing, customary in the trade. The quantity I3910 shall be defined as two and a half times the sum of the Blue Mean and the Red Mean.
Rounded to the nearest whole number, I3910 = 98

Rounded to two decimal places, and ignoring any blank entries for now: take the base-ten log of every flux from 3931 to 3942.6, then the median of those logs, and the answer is 1.25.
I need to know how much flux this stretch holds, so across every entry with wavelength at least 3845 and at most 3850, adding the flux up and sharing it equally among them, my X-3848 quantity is 19.16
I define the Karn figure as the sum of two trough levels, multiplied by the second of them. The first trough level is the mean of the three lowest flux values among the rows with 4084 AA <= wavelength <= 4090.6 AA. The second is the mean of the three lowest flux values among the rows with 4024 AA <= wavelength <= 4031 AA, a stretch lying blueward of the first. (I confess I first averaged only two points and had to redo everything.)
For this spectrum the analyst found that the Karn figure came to 647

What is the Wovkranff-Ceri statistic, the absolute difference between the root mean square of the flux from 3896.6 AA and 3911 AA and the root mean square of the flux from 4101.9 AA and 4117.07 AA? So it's 1.1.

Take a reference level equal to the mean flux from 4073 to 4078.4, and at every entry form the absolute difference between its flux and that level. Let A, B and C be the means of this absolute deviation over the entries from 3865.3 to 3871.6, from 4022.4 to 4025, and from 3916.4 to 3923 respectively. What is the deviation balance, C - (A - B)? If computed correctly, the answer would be -3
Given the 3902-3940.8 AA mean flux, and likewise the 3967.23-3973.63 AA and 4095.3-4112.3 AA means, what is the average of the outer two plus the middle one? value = 34.9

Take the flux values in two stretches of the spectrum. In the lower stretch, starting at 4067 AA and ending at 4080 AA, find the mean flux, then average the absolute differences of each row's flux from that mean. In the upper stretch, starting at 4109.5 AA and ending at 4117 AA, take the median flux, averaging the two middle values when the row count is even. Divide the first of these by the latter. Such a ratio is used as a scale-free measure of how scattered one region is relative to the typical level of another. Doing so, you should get 0.057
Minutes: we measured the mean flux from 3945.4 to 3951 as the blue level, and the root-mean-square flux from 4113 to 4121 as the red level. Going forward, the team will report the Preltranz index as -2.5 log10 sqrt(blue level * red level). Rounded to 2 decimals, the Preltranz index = -3.17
